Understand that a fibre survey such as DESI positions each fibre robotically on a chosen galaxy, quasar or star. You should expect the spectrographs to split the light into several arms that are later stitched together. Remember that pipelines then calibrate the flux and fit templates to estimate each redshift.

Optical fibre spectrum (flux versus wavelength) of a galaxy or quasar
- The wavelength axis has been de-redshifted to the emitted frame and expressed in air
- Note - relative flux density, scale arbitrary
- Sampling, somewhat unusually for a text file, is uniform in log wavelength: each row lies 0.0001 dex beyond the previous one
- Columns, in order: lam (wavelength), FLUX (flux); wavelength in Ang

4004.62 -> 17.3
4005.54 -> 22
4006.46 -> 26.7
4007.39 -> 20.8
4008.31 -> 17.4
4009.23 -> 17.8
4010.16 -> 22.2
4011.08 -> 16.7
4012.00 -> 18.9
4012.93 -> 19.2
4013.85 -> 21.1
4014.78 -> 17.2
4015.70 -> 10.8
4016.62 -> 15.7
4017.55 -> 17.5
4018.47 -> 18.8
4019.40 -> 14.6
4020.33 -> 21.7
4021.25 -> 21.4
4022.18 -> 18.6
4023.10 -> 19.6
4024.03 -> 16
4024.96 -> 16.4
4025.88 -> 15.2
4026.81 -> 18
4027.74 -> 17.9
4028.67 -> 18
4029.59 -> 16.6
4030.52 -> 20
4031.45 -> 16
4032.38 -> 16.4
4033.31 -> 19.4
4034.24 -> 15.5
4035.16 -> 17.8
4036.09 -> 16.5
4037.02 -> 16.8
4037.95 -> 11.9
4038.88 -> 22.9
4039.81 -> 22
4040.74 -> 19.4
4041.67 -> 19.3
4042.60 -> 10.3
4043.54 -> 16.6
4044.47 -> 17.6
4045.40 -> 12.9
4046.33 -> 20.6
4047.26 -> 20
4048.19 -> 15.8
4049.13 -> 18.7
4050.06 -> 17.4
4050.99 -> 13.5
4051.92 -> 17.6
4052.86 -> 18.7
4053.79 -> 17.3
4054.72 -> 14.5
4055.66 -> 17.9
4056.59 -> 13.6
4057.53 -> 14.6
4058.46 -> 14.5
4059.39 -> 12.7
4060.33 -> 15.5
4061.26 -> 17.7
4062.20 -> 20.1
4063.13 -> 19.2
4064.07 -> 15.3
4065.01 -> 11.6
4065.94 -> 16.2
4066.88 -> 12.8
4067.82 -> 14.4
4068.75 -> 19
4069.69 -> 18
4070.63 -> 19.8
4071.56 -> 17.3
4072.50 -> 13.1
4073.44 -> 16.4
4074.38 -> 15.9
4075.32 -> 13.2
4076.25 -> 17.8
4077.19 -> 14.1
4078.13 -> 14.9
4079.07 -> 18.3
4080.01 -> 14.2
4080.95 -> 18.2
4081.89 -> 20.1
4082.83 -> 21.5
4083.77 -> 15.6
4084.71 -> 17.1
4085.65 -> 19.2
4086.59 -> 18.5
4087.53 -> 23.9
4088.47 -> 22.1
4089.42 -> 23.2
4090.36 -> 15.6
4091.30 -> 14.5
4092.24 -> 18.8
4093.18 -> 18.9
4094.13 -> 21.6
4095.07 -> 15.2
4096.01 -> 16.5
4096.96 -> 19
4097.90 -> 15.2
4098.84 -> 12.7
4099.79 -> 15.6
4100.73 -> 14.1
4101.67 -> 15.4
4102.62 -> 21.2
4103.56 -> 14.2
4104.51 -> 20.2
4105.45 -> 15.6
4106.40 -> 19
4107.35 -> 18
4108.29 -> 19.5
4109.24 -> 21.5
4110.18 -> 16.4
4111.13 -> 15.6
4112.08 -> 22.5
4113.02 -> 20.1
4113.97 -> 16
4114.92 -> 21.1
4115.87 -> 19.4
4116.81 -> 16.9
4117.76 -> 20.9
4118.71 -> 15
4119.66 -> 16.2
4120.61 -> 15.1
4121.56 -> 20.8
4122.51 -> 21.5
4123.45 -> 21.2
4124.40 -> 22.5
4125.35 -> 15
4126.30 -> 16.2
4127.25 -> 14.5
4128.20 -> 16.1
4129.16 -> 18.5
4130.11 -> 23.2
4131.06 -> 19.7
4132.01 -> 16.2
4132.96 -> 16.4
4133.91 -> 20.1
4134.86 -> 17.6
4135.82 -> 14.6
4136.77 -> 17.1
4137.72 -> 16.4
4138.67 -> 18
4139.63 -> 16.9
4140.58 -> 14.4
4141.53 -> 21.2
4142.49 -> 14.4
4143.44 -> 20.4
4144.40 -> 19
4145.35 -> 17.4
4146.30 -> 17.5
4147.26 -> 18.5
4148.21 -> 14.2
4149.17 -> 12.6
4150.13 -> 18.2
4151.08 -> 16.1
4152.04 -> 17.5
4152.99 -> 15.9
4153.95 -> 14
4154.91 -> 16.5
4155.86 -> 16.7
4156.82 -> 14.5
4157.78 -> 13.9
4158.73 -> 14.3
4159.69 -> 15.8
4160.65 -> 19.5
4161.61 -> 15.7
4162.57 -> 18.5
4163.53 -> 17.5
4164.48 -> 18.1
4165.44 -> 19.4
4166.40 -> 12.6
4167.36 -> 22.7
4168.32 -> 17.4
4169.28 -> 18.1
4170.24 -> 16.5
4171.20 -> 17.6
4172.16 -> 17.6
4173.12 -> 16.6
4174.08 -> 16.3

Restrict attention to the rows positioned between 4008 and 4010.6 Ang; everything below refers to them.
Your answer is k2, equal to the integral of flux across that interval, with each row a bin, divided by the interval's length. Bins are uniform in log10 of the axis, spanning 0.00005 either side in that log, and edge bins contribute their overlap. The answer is 19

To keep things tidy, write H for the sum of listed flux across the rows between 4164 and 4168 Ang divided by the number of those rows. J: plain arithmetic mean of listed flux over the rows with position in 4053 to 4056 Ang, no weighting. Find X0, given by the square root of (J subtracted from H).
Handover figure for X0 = 1.3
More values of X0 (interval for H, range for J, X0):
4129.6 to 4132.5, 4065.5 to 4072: 1.7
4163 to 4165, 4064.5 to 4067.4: 2.1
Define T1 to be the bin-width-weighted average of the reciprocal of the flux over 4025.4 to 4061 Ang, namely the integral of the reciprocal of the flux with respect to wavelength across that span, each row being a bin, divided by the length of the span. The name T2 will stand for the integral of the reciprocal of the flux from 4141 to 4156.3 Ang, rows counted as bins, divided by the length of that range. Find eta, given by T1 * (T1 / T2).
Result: 0.062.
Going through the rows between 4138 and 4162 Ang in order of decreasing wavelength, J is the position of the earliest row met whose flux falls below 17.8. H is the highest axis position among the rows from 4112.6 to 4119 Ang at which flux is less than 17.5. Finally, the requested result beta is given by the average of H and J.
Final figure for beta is 4140.2 Ang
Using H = 4118.71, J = 4161.61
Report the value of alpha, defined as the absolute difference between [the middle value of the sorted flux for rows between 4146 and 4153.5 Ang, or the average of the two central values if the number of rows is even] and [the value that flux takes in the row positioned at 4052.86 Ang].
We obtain 1.9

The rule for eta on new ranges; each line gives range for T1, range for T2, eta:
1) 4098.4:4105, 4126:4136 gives 0.070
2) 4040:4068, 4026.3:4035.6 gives 0.070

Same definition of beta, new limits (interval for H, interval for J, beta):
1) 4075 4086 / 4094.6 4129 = 4106.5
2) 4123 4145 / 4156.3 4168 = 4154.4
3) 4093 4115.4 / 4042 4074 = 4093.7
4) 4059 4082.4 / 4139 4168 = 4123.2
